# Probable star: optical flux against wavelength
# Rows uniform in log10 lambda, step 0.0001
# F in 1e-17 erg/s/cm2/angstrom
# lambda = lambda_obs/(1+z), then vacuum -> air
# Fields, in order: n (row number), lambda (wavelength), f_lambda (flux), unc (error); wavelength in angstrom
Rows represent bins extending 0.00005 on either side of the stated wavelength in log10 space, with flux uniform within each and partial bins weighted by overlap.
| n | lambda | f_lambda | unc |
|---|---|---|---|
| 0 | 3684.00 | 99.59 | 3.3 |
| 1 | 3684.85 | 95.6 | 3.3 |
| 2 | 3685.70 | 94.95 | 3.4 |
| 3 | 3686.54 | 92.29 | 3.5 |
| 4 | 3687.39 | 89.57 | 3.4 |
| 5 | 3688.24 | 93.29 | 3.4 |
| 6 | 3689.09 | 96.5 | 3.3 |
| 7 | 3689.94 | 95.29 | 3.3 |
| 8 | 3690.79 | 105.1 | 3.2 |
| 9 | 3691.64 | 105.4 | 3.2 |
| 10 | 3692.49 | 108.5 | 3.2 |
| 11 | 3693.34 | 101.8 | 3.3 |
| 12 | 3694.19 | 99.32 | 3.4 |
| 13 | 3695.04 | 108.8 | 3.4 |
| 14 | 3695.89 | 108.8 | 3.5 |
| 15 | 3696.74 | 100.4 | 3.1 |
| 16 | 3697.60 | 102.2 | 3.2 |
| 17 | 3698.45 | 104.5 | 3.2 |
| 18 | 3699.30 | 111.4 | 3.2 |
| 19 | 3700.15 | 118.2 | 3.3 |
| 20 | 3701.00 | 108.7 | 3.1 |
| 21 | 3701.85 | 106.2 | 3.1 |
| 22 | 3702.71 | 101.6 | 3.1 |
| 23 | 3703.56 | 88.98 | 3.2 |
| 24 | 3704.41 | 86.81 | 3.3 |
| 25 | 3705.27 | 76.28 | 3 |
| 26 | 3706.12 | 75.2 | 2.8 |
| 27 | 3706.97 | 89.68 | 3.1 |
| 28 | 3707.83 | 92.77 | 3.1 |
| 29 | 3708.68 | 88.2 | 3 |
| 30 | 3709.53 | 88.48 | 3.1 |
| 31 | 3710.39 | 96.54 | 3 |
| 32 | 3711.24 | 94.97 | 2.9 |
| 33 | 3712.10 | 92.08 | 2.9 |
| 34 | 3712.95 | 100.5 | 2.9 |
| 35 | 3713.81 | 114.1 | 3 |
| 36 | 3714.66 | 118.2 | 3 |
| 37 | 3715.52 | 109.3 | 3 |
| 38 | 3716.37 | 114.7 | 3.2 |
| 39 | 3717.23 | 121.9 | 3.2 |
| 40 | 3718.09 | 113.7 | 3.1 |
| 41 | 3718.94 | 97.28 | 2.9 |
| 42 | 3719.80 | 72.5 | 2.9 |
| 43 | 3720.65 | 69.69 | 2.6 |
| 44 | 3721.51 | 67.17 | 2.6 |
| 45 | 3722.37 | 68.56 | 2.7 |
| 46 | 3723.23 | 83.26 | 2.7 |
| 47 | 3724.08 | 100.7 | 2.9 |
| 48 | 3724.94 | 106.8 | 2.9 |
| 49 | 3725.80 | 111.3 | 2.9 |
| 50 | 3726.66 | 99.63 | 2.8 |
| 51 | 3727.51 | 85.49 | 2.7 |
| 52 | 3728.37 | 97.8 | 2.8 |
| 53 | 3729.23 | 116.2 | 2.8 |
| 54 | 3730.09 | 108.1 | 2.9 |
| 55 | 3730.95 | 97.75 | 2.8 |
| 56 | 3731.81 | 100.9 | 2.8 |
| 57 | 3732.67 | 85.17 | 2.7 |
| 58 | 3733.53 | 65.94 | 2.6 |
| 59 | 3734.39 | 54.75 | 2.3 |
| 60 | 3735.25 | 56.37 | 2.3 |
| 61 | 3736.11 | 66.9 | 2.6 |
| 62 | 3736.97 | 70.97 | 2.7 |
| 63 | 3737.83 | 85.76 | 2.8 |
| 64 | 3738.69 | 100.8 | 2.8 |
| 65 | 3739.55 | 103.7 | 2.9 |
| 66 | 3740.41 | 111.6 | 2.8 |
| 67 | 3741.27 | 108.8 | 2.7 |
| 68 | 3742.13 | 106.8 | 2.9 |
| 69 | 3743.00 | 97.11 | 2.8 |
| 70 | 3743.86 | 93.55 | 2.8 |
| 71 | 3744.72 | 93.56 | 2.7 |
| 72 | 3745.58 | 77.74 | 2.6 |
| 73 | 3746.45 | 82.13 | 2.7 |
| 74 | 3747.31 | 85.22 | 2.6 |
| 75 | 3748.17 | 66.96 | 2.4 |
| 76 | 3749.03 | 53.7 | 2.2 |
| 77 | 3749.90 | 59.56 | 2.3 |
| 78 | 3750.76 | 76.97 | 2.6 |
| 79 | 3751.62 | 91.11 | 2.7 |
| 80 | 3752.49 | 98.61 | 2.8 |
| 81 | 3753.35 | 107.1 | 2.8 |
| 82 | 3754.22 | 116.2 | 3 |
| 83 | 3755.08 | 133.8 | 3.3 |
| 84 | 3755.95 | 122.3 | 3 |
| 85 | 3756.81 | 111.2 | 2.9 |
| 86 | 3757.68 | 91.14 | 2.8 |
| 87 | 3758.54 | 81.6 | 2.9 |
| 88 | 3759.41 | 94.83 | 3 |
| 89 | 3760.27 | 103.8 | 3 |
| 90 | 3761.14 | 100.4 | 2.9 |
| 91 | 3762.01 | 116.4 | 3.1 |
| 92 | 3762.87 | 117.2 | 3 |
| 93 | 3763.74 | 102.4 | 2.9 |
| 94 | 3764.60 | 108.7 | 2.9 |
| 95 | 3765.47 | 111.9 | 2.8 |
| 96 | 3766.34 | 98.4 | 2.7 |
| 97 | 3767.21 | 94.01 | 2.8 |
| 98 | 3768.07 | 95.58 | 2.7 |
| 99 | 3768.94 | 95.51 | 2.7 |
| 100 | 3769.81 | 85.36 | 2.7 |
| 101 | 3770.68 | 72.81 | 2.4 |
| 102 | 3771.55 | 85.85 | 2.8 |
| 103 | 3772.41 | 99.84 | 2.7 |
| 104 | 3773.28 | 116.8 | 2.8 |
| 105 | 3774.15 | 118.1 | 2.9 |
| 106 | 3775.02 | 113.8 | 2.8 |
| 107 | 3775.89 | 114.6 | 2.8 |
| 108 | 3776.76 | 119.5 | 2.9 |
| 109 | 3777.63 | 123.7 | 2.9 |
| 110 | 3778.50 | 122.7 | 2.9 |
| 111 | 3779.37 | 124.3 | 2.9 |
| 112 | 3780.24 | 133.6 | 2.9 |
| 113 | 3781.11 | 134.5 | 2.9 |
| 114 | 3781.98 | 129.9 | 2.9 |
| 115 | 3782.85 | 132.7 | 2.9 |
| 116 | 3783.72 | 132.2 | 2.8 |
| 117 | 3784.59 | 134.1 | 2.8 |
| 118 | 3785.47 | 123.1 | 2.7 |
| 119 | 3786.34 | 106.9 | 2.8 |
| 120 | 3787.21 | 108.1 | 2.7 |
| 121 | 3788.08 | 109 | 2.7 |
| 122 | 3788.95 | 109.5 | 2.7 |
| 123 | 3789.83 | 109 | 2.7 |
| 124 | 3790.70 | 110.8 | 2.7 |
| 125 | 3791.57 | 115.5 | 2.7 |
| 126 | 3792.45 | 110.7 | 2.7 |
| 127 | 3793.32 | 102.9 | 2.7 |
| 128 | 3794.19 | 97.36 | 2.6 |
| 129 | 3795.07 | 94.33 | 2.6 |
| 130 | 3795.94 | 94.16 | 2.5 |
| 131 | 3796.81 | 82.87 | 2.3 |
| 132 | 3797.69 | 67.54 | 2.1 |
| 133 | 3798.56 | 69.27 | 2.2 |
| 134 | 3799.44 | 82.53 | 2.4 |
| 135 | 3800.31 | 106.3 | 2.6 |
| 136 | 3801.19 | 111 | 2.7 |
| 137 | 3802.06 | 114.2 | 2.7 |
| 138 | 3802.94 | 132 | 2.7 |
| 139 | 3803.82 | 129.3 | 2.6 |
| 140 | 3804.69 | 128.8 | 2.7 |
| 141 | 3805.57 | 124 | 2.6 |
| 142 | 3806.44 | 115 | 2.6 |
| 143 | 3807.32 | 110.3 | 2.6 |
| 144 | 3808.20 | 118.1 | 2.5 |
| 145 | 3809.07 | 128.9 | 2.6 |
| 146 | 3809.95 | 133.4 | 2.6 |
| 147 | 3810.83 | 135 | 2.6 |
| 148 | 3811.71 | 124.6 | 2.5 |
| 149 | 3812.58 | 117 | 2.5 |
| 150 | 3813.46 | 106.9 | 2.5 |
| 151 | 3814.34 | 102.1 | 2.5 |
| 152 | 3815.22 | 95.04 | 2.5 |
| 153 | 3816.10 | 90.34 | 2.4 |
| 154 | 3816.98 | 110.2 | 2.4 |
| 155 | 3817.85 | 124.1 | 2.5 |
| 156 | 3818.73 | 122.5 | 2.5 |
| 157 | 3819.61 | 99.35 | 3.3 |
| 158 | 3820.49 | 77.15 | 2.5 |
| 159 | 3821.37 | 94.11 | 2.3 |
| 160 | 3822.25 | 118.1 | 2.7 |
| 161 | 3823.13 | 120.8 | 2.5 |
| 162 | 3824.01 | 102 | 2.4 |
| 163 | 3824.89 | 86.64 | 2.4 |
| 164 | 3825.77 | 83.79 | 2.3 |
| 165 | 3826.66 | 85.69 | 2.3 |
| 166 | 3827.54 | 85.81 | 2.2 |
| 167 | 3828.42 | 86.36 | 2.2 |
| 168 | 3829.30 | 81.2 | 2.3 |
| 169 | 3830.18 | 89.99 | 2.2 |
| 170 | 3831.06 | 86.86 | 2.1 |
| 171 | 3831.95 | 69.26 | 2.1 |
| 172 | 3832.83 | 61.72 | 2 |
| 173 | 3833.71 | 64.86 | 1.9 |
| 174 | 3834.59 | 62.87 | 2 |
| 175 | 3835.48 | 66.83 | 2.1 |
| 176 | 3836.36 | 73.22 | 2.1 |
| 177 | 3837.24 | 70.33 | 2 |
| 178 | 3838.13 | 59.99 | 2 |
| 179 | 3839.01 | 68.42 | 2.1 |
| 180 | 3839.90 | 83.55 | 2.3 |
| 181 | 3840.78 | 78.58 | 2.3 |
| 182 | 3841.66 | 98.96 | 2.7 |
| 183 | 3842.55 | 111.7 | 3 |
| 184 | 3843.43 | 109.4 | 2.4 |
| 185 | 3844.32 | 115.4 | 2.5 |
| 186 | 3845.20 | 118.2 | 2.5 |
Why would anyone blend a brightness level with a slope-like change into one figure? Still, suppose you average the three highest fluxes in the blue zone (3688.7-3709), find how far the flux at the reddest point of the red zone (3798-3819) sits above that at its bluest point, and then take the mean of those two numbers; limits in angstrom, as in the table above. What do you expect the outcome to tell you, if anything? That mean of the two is 83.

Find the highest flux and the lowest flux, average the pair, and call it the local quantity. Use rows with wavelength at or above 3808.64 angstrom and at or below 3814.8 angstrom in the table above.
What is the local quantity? 119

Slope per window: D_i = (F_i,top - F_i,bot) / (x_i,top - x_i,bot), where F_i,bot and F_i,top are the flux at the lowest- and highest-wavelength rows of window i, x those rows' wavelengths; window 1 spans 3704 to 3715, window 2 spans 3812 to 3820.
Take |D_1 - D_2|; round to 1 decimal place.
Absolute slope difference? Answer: 5.6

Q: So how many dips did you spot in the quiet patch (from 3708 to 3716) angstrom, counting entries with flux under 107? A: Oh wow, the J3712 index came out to 6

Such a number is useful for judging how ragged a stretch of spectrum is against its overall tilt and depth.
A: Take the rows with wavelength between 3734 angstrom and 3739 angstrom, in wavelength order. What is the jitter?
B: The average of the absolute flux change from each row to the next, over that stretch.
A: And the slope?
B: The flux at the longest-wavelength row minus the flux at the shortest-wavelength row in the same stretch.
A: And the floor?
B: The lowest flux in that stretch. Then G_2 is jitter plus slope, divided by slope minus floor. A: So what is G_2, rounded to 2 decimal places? -6.35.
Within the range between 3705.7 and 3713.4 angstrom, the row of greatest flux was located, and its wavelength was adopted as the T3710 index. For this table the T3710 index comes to 3712.95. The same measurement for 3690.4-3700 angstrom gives 3699.30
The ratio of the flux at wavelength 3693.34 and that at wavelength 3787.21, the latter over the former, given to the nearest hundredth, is 1.06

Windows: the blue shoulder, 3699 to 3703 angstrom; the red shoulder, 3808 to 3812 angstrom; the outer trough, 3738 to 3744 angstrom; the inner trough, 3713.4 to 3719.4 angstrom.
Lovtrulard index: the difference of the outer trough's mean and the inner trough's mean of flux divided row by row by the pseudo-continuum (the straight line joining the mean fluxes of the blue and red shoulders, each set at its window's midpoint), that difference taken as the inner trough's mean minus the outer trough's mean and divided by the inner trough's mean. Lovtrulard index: 0.12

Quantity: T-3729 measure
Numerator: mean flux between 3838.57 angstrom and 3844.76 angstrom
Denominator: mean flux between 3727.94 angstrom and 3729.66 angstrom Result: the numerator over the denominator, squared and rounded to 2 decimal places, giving 0.79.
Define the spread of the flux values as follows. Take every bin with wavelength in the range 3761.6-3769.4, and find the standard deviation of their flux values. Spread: 9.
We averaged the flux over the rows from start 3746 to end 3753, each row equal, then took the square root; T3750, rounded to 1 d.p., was 8.8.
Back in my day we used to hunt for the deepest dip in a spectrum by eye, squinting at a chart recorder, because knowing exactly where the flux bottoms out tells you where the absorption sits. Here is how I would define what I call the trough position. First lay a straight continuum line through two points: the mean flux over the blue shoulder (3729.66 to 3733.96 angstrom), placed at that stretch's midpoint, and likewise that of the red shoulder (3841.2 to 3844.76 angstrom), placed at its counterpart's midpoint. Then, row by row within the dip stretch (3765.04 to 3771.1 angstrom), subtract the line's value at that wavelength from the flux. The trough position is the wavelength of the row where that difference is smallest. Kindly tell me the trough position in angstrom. 3770.68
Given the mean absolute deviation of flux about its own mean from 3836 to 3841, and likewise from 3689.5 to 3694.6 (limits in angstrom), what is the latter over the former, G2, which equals 0.62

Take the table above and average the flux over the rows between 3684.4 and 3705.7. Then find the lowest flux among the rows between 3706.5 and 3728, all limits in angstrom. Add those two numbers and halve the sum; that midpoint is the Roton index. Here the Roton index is 84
